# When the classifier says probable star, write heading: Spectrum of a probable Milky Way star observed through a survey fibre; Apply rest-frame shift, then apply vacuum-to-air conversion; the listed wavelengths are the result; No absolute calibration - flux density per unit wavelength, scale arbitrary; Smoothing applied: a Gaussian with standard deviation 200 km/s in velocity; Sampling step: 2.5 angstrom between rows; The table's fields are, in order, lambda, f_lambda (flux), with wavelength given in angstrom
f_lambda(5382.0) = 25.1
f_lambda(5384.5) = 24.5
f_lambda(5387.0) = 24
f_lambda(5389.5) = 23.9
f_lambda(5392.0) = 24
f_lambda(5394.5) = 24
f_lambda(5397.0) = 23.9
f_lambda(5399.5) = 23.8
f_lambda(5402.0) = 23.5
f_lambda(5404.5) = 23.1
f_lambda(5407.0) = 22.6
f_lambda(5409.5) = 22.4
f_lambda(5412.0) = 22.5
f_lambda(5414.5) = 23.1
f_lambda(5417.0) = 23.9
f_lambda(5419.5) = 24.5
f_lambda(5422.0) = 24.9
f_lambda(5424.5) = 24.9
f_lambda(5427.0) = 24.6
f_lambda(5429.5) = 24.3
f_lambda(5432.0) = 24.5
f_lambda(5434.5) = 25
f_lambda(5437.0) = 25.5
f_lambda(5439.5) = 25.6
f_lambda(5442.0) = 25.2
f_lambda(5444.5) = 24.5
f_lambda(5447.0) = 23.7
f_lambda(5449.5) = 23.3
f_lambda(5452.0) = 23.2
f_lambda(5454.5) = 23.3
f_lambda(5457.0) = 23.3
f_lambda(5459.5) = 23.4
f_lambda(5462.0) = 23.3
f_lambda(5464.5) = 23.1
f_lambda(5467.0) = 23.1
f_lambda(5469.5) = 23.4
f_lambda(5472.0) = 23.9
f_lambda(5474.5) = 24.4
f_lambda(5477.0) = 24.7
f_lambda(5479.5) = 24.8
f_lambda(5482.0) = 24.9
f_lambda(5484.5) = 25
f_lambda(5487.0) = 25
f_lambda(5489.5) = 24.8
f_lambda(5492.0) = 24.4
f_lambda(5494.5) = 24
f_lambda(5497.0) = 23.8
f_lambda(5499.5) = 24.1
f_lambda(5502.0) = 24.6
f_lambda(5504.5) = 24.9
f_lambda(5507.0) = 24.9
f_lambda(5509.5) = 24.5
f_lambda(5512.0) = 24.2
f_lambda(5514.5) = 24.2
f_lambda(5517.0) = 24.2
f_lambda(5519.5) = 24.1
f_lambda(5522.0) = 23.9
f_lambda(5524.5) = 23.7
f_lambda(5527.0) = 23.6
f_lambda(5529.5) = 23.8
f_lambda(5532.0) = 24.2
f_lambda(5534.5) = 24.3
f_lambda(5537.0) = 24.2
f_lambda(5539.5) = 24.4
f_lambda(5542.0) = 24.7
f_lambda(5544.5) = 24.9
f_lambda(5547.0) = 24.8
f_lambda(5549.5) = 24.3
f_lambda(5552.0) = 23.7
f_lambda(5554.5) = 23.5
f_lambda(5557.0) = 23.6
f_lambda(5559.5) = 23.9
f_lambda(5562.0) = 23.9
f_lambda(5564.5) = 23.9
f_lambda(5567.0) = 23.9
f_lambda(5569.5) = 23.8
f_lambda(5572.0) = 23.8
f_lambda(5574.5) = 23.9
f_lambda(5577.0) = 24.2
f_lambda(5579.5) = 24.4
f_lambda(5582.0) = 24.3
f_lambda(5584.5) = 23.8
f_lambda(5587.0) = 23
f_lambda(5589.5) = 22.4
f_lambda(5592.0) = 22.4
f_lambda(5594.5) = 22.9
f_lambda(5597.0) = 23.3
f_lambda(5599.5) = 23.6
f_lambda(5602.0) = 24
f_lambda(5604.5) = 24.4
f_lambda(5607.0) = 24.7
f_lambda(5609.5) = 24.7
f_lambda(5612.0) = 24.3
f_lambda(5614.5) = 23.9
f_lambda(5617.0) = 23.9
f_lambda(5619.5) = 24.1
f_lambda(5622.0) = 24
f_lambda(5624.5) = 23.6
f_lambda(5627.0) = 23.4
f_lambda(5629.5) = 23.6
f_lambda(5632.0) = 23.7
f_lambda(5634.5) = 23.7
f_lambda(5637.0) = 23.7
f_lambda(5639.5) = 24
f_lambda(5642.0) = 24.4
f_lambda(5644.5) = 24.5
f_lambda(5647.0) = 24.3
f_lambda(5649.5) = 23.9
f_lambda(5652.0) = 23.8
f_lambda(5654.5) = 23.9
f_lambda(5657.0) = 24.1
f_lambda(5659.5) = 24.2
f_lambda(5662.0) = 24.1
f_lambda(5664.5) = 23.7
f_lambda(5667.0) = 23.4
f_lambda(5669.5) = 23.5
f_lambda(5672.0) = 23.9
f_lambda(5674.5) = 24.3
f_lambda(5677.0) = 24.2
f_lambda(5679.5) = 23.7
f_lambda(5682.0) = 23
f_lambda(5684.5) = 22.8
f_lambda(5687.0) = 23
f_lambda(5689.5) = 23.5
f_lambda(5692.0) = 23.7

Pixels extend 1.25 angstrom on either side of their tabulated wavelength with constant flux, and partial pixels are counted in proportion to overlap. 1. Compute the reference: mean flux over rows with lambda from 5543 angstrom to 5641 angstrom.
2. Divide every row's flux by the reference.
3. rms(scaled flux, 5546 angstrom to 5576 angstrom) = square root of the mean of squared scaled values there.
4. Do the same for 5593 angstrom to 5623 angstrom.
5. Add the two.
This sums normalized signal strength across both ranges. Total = 2.01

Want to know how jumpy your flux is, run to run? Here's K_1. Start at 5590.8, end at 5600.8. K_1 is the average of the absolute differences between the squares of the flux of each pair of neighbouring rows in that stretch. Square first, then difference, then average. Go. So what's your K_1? 18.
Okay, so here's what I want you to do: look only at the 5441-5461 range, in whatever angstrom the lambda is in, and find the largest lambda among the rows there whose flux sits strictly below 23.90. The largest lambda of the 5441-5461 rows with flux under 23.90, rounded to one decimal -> 5459.5 angstrom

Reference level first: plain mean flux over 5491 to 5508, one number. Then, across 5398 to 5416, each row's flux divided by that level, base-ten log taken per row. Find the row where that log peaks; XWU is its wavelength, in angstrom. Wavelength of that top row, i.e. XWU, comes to 5399.5 angstrom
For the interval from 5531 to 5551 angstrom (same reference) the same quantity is 5544.5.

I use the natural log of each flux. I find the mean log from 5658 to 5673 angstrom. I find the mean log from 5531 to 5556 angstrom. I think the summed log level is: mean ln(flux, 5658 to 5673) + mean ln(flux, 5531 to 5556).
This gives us 6.36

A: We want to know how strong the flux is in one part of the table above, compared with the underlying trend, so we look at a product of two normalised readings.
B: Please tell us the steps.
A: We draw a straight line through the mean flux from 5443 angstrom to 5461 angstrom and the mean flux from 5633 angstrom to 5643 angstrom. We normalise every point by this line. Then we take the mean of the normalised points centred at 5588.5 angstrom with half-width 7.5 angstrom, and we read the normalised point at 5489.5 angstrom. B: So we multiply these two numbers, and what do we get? 1.02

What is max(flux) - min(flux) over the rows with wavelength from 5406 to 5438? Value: 3.1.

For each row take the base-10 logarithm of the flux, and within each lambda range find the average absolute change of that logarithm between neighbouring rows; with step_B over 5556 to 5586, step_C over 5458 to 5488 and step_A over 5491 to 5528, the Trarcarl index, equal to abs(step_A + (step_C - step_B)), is 0.005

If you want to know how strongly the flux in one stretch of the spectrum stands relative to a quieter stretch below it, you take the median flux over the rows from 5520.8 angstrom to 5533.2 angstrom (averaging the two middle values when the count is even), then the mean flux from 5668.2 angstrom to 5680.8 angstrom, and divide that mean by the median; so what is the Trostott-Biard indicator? 1.005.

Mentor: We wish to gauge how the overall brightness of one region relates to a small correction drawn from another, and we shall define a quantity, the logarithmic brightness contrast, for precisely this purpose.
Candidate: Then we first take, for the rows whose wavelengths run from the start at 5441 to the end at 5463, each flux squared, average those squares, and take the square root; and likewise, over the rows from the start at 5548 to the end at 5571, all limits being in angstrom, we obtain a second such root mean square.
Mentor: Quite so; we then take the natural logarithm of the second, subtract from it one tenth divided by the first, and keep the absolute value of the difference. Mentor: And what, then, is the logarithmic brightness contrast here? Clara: 3.17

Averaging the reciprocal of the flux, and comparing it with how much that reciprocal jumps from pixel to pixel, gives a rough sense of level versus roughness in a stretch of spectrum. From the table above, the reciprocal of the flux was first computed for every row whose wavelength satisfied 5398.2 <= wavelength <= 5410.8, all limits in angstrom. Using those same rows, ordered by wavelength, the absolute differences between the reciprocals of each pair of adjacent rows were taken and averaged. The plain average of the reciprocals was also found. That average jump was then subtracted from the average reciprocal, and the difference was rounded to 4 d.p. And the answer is 0.0427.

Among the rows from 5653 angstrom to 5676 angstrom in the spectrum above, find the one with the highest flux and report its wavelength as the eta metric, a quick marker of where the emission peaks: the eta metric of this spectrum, 5674.5 angstrom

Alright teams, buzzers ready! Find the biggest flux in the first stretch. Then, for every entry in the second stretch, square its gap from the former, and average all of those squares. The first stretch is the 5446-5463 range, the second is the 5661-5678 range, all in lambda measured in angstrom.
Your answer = 0.13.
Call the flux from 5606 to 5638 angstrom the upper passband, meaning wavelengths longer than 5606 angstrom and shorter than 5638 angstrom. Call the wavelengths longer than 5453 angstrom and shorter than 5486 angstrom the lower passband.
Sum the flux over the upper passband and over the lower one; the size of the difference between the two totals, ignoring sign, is 1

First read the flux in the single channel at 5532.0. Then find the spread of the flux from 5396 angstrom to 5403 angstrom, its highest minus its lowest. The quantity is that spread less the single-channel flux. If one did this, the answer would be -23.8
